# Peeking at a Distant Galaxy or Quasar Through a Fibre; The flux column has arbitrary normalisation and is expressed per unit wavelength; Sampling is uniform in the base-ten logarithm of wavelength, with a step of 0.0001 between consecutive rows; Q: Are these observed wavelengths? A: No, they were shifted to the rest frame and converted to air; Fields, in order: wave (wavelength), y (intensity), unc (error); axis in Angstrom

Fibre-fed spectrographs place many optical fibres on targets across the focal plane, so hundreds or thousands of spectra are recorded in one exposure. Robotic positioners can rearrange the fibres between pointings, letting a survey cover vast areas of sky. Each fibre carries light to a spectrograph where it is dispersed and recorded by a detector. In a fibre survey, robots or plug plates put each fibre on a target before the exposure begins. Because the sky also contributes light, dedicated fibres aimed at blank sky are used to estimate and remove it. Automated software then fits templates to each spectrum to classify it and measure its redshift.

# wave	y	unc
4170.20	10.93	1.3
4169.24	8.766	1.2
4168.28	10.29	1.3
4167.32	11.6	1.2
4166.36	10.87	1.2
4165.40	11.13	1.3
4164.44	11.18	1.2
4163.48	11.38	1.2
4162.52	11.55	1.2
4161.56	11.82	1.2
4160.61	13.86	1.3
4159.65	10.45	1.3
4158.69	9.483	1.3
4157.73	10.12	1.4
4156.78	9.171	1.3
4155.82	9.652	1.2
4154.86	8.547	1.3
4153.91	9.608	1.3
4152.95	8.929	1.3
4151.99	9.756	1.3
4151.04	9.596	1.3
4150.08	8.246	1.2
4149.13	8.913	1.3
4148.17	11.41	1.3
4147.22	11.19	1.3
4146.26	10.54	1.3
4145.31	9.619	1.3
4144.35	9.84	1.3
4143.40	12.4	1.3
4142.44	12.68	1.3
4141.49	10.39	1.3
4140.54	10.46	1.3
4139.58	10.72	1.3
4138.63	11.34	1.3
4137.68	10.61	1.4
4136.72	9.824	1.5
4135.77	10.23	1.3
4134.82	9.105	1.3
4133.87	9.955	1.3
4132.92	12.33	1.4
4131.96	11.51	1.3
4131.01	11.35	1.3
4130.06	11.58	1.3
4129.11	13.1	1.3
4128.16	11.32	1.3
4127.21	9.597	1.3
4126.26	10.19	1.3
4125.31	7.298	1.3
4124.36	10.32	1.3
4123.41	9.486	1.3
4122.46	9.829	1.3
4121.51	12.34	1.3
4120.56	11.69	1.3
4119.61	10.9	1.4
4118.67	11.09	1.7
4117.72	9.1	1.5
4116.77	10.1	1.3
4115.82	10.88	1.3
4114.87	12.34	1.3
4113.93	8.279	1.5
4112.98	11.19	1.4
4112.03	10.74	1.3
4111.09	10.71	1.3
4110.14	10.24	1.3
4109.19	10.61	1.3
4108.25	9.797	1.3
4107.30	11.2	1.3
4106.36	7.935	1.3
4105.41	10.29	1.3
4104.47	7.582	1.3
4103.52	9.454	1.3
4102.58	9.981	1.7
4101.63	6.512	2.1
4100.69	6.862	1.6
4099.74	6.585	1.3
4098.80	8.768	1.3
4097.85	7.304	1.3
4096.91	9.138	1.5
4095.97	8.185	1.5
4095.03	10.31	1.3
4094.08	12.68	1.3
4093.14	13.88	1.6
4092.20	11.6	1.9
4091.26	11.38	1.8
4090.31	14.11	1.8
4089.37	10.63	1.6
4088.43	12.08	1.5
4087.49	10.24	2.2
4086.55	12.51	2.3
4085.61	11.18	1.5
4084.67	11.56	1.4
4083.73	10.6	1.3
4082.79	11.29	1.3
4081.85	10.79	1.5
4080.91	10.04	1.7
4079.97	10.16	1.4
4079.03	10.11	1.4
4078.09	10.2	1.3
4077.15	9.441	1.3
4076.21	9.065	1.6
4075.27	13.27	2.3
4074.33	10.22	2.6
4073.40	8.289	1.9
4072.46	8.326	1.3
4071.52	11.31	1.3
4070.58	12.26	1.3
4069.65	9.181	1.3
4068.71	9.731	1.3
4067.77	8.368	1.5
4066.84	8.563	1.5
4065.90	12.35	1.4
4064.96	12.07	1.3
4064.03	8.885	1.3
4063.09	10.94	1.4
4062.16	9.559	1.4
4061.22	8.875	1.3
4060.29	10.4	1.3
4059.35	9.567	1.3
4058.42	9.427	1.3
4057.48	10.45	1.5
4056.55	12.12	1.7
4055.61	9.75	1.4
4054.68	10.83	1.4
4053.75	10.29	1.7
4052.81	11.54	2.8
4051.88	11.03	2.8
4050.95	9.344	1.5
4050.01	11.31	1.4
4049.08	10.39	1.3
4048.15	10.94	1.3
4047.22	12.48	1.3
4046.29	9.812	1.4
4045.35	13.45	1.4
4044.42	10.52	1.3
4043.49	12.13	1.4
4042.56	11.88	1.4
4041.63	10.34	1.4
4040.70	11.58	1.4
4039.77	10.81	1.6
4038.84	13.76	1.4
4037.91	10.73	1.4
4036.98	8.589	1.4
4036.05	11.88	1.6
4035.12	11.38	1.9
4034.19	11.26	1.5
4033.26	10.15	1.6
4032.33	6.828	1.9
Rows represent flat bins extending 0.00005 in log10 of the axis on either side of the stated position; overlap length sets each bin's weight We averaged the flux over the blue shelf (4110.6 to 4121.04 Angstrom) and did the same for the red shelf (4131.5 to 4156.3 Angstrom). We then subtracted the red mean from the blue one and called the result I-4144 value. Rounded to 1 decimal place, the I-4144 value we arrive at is 0.4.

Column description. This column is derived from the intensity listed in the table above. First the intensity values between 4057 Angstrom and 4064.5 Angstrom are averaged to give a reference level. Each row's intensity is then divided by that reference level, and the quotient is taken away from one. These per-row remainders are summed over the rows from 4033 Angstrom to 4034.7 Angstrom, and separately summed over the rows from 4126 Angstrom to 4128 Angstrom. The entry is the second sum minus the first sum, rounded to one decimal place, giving 0.2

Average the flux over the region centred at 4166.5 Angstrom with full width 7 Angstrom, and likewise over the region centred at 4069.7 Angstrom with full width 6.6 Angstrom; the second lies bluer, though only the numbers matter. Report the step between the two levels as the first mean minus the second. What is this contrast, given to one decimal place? 1.1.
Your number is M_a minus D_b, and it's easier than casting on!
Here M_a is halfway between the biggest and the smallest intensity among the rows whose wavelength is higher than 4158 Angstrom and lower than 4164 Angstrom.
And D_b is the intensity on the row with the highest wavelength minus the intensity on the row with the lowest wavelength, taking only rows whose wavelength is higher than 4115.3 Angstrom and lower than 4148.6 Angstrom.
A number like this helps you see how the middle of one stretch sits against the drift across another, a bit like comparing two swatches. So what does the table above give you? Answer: 11.1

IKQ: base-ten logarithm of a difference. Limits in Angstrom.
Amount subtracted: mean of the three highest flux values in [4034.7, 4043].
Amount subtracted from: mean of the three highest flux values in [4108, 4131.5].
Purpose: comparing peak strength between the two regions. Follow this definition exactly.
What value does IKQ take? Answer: -1.1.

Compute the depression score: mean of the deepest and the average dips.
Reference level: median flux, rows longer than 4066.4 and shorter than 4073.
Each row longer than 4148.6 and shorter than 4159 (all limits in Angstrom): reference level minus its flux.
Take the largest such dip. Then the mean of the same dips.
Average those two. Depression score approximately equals 0.42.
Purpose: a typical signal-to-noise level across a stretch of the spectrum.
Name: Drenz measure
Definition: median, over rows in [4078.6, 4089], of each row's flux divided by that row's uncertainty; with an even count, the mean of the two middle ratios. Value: 7.3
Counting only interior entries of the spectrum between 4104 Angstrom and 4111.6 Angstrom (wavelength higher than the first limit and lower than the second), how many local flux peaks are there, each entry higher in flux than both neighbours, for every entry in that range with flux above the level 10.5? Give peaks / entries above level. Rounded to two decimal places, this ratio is 1.00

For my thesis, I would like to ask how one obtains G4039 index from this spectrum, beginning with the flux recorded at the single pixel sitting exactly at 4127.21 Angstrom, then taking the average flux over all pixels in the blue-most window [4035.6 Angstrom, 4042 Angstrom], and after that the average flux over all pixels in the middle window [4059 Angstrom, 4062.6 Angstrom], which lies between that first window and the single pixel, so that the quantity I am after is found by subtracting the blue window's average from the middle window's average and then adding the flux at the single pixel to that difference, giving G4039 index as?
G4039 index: 8.1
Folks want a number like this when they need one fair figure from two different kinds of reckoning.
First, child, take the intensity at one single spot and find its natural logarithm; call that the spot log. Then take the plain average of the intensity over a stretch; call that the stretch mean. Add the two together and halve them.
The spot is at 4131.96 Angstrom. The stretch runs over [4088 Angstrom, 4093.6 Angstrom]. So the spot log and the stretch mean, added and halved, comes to 7.4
